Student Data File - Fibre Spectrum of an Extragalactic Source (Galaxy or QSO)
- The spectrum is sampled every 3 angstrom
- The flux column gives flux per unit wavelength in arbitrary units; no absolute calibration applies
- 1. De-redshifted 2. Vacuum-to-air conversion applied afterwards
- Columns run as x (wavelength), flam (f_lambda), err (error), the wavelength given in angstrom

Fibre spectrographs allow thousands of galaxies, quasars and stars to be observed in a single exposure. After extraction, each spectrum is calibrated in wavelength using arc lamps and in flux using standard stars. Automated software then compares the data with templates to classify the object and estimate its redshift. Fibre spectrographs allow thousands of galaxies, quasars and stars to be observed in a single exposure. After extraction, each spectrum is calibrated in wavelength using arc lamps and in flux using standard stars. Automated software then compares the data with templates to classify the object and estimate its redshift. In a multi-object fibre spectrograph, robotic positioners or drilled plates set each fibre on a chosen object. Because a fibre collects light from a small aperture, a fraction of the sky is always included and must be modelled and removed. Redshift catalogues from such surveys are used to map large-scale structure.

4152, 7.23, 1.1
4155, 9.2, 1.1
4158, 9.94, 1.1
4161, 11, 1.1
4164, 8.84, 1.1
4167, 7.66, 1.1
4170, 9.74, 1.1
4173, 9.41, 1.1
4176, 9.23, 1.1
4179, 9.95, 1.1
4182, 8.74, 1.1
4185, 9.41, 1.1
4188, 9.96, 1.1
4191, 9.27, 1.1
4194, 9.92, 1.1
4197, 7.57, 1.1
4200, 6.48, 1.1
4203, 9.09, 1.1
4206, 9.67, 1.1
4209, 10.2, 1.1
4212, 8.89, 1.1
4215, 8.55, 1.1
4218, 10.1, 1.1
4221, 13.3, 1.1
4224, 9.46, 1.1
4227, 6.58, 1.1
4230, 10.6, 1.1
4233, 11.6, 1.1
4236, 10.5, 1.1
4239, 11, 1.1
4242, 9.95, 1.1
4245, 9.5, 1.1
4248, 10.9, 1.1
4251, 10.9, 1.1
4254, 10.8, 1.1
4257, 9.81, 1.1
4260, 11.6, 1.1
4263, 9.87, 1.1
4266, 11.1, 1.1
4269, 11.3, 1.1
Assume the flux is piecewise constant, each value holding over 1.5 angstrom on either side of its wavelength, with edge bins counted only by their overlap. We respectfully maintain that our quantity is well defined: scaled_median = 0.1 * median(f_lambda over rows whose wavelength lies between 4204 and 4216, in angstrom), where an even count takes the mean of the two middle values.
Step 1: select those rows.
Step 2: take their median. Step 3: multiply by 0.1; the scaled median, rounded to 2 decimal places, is 0.93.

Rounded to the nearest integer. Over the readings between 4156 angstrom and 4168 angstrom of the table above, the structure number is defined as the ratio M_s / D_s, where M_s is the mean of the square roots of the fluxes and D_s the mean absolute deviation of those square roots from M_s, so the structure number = 17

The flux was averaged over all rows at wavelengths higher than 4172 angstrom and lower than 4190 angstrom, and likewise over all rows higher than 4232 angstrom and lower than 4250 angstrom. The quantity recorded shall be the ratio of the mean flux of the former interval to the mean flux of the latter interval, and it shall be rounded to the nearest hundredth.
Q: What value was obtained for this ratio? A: 0.89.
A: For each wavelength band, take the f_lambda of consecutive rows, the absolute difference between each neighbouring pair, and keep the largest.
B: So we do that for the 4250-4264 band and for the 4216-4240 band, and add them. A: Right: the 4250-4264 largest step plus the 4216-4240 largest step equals 5.8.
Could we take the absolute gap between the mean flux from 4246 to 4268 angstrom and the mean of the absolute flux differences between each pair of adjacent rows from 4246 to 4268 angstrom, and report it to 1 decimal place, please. 9.7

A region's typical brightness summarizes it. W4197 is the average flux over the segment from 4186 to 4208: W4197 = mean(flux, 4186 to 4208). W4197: 8.9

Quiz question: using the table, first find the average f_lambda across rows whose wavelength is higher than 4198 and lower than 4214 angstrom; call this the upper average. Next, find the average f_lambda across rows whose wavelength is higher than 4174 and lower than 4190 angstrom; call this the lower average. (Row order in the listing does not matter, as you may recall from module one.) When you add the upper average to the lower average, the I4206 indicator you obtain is 18.3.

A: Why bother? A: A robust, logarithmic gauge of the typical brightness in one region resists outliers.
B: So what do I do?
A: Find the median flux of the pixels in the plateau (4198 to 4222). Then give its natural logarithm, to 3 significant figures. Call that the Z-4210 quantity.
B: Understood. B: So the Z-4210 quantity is 2.24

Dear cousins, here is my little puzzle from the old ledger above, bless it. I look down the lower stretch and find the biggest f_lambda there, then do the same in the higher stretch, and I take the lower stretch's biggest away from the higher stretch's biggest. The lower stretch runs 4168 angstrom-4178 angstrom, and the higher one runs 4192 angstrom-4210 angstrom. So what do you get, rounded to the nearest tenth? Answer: 0.5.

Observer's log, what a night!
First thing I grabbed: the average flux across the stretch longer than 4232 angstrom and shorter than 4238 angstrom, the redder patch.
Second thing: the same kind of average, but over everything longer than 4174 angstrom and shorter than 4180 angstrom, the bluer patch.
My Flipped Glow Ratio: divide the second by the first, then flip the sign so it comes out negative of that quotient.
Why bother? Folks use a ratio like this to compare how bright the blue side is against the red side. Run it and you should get -0.87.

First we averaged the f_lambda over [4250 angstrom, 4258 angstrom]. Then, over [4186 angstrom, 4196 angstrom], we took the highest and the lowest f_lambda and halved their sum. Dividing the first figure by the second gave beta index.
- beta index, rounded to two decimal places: 1.09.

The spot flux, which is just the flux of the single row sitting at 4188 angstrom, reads 9.96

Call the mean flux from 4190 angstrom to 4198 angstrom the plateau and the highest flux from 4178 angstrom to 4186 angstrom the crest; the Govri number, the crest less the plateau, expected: 1.0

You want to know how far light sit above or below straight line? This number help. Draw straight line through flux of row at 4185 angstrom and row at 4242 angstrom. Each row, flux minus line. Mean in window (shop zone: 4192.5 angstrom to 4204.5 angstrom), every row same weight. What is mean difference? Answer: -1.3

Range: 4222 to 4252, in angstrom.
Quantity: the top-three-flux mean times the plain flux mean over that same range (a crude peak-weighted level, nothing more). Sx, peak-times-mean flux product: 113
